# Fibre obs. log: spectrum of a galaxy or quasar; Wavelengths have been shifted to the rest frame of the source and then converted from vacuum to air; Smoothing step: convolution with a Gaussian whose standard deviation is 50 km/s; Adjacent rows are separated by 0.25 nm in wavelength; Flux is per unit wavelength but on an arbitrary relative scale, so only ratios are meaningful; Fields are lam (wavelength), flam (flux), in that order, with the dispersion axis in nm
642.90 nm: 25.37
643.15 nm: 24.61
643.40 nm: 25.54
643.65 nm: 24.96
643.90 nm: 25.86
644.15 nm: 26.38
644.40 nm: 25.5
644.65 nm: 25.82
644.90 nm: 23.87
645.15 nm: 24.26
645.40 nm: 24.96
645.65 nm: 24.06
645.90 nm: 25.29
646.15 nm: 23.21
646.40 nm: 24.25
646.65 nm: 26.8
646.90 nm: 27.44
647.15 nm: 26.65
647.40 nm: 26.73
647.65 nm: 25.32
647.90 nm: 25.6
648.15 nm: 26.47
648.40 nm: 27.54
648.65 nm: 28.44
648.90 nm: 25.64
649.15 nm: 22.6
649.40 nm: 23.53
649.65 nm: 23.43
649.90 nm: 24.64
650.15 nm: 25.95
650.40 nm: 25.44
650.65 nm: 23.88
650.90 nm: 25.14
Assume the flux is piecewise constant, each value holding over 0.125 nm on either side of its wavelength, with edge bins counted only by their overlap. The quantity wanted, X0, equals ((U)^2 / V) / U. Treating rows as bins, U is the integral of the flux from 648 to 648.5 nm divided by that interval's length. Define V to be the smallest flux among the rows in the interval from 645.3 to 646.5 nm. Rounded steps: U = 26.9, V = 23.21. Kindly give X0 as 1.16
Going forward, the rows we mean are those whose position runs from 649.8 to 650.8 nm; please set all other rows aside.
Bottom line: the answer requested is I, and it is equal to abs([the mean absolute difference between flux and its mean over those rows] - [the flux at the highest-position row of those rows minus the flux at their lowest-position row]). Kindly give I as 1.5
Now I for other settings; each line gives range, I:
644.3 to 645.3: 2.0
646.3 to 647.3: 1.4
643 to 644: 0.8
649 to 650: 1.5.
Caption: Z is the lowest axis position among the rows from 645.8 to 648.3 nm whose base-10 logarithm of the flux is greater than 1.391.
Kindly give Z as 645.90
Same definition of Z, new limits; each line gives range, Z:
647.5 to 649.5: 647.65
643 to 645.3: 643.15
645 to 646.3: 645.40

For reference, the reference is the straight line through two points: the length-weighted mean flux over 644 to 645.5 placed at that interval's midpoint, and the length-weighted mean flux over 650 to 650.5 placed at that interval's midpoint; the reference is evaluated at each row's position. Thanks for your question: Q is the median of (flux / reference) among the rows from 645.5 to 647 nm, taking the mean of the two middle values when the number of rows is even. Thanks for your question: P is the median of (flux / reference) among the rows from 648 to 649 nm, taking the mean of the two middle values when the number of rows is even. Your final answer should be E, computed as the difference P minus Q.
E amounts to 0.080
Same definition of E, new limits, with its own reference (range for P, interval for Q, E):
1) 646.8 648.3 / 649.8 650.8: 0.069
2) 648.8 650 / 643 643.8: -0.077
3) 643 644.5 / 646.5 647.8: -0.035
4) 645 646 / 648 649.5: -0.045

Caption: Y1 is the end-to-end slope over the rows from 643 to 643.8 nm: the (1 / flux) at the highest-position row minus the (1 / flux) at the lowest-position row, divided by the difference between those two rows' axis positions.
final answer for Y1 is -0.001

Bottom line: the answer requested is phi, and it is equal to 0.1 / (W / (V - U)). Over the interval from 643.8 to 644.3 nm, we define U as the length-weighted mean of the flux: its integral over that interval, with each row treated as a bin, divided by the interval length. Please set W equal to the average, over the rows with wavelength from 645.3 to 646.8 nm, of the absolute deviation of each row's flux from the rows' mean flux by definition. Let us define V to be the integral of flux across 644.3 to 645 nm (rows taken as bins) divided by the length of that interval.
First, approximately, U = 26.1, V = 25.1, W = 0.92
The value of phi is -0.11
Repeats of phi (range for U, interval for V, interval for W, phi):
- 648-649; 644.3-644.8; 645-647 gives -0.13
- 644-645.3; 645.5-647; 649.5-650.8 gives -0.01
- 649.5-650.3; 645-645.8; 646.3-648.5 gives -0.03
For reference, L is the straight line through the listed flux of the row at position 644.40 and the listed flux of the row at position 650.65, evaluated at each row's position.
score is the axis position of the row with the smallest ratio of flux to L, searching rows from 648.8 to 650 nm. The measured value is 649.15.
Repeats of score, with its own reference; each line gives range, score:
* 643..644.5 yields 643.15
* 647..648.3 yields 647.65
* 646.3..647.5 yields 646.40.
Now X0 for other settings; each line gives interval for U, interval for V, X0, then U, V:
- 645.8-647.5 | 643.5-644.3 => 1.03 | 25.8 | 24.96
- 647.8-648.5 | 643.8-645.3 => 1.11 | 26.5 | 23.87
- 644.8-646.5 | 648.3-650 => 1.07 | 24.3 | 22.6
